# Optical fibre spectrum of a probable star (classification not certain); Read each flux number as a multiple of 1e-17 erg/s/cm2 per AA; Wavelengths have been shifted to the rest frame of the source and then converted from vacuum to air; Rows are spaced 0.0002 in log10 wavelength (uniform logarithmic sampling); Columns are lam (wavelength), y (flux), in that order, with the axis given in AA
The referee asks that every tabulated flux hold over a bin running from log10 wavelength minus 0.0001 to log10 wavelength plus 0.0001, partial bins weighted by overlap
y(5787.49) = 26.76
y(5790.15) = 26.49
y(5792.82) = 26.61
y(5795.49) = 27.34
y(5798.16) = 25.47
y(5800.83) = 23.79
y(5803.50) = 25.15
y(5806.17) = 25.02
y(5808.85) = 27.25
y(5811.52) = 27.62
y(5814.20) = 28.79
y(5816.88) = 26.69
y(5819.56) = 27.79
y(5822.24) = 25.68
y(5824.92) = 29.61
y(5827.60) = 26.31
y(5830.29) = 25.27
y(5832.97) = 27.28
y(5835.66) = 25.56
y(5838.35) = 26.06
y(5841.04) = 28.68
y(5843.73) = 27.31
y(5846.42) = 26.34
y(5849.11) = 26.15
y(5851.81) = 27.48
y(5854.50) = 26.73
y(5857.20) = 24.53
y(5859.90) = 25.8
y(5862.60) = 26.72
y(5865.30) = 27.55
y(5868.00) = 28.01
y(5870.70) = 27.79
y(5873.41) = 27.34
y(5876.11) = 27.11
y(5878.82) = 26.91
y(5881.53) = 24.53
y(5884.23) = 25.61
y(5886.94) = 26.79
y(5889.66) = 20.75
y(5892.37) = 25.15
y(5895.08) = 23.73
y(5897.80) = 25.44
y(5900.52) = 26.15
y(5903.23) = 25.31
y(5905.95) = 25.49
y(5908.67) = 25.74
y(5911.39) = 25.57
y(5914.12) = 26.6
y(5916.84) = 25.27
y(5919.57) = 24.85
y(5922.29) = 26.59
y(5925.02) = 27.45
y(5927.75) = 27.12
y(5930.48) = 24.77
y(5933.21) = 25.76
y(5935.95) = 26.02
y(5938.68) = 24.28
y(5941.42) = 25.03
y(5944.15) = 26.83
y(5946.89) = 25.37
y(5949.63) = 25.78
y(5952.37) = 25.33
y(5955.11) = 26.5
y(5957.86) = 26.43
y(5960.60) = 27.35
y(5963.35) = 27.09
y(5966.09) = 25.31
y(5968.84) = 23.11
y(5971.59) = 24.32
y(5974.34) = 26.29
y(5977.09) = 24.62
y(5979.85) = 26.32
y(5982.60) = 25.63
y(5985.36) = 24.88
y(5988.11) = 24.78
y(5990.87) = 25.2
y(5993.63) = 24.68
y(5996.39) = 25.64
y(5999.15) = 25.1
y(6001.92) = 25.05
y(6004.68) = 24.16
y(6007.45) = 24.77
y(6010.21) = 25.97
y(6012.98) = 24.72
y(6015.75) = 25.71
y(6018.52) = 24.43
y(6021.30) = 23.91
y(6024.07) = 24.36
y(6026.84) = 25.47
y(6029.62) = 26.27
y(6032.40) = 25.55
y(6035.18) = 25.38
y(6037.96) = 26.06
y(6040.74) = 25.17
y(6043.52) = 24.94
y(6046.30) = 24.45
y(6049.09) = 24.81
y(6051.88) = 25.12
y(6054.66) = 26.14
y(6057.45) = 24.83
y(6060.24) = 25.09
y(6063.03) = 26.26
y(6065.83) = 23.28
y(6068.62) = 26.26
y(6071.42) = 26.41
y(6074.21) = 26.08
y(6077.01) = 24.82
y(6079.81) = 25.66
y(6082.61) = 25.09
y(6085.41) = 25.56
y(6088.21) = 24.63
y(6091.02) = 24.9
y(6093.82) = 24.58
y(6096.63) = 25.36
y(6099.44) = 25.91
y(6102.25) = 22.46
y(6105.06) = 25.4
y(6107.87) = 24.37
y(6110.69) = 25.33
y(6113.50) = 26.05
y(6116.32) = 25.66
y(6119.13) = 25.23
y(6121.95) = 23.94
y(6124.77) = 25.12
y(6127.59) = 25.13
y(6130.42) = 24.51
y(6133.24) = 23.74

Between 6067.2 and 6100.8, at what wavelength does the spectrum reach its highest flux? 6071.42 AA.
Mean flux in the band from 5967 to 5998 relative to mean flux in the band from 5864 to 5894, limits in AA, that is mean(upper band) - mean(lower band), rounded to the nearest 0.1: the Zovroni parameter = -1.1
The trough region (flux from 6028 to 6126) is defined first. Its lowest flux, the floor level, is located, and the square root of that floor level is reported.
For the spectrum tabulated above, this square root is 4.74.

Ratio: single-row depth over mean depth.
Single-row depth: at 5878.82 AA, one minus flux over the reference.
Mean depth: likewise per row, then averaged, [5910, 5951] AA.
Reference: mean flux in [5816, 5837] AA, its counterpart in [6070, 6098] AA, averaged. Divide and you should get -3.9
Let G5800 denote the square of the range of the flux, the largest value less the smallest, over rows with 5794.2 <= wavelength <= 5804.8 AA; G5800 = 13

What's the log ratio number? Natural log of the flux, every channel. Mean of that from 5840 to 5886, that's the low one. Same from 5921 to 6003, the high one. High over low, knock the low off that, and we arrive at -2.30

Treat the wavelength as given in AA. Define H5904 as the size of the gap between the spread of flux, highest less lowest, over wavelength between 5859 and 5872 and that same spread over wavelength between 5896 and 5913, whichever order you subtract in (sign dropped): 1.4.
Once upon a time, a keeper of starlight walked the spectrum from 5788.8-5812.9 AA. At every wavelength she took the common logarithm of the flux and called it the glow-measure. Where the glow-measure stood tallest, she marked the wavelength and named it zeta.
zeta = 5811.52 AA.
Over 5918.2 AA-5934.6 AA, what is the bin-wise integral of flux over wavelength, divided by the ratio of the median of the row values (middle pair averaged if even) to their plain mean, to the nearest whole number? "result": 426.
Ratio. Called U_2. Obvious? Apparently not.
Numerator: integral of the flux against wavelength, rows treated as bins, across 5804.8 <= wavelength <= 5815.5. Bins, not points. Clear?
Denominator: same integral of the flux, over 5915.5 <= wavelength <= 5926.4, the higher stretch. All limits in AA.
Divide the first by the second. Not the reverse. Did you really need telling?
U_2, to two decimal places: 1.02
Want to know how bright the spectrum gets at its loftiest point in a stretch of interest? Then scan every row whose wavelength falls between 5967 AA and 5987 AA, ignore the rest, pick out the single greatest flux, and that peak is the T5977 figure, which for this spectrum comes 26.32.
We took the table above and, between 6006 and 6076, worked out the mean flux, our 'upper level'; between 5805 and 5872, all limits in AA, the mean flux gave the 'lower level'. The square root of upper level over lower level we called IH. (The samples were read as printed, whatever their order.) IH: 0.969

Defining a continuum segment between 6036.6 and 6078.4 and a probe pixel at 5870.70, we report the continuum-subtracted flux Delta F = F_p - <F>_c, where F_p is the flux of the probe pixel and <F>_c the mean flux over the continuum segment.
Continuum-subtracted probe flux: 2.5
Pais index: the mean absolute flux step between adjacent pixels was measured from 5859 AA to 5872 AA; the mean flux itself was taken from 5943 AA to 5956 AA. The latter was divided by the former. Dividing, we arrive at 43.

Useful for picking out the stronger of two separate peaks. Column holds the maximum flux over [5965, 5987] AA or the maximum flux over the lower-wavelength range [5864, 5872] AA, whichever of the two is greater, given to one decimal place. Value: 28.0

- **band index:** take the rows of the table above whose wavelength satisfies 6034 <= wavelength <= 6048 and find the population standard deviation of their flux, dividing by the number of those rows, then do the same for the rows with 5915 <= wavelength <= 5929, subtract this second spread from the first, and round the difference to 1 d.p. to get -0.5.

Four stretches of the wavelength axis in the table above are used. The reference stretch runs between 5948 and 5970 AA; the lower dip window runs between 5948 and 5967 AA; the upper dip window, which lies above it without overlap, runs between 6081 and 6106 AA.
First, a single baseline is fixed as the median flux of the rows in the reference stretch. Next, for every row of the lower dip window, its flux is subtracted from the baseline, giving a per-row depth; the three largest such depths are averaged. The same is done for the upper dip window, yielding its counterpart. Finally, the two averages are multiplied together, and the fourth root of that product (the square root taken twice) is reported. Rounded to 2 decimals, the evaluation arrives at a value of 1.09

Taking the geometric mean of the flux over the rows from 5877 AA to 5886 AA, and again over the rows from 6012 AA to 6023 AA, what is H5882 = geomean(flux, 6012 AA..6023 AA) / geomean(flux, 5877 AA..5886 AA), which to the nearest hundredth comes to 0.96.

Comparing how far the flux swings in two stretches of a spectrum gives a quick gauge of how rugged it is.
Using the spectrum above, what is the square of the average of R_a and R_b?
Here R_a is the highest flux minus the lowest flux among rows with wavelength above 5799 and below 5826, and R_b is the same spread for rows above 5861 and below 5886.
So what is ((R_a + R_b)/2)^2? 22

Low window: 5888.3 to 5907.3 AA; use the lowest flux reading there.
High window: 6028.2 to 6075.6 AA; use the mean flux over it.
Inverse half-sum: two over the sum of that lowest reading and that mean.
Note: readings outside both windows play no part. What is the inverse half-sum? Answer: 0.0433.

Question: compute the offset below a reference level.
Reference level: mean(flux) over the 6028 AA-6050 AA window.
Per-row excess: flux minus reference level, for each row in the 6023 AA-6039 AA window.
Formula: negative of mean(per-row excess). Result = -0.2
